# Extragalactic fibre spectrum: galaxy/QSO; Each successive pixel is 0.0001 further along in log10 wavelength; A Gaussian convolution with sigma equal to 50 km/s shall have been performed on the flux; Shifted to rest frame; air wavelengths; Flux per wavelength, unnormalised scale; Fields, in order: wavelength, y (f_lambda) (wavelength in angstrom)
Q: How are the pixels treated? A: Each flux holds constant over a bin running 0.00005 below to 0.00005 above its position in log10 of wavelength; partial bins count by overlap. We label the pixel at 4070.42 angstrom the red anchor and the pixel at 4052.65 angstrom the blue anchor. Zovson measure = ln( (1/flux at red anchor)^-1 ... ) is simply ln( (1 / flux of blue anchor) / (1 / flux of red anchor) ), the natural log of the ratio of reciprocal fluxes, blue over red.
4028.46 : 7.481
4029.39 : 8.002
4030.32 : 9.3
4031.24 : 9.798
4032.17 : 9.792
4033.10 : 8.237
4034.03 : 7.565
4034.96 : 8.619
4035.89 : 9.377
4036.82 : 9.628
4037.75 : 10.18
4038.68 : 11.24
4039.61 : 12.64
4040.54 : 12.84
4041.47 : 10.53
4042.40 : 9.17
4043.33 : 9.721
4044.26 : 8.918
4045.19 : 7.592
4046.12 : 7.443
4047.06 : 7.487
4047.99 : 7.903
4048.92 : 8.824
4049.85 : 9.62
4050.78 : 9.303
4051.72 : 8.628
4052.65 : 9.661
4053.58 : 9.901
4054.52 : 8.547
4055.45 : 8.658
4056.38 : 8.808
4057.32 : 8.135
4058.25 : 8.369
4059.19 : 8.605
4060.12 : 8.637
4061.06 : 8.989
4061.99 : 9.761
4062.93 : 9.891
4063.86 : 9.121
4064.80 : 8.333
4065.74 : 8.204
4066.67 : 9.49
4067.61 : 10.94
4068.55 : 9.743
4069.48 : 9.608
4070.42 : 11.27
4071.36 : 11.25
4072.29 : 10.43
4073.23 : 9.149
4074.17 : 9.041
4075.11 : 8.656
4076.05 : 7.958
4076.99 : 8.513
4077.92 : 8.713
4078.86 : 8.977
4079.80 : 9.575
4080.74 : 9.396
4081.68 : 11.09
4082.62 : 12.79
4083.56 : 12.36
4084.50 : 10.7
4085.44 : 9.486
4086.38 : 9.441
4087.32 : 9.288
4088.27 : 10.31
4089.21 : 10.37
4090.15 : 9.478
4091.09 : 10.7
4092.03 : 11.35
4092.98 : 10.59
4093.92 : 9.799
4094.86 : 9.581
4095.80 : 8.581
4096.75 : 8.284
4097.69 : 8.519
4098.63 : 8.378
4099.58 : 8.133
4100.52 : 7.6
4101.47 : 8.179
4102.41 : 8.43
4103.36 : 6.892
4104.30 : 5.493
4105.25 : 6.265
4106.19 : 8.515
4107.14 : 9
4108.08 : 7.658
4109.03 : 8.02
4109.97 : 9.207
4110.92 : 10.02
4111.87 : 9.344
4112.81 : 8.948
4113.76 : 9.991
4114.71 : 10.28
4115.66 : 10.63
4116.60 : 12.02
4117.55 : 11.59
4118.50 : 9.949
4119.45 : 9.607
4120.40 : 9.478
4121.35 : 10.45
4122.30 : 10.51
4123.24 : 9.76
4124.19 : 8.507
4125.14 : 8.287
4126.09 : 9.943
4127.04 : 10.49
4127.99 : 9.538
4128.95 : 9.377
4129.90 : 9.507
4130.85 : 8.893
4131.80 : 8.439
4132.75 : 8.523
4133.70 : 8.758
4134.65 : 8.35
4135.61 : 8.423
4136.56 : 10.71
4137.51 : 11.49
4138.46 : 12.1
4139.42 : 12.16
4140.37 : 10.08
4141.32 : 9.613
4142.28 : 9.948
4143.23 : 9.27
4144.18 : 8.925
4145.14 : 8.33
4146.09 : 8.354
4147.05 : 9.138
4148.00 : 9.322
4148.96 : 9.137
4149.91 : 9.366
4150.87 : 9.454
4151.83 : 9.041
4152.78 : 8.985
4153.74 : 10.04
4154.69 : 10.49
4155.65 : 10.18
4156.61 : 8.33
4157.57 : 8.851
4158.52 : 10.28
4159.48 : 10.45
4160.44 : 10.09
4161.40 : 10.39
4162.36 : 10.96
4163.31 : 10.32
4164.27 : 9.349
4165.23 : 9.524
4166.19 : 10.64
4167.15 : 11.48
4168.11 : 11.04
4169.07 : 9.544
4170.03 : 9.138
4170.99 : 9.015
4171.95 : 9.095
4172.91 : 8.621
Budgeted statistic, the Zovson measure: 0.15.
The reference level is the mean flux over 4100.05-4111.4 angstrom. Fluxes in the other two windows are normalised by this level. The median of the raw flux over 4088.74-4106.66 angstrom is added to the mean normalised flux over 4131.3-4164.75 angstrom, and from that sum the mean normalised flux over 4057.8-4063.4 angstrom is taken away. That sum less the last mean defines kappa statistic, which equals 8.6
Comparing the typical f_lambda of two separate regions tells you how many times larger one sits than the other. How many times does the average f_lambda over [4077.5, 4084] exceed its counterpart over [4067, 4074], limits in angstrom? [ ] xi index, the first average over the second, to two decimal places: 1.01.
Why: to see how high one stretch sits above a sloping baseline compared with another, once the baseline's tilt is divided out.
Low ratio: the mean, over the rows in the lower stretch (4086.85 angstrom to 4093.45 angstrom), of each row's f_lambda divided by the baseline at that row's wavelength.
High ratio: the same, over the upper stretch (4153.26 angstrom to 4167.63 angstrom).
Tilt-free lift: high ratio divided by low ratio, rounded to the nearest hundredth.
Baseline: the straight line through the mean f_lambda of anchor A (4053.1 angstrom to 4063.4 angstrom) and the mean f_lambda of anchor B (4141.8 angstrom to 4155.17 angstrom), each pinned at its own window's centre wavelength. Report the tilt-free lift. 0.95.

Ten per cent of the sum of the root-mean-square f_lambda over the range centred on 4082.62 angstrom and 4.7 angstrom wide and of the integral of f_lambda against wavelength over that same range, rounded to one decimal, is 6.4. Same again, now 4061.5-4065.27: 4.4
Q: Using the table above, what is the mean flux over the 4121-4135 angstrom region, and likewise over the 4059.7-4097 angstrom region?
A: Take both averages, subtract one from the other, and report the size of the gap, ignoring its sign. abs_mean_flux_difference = 0.46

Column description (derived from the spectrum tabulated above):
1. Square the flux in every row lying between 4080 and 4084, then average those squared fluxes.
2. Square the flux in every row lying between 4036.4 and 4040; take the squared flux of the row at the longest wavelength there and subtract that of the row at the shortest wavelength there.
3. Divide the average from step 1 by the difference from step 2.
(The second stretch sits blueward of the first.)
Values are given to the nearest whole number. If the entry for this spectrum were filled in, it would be 2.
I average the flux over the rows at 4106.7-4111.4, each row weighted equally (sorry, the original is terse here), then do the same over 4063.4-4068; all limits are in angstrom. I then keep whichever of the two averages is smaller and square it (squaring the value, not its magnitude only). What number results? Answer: 77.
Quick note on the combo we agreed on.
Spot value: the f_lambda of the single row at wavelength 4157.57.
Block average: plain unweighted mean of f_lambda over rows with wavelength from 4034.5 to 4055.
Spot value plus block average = 18.3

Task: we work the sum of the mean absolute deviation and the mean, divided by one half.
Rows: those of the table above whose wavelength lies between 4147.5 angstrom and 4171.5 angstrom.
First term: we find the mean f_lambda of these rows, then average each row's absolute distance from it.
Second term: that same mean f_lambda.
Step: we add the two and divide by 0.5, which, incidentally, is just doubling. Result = 21.0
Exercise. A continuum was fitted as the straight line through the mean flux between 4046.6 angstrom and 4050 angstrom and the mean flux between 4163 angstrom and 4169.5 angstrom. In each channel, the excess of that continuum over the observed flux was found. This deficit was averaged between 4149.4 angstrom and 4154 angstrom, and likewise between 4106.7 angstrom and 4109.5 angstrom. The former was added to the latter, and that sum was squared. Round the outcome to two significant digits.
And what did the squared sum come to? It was 3.3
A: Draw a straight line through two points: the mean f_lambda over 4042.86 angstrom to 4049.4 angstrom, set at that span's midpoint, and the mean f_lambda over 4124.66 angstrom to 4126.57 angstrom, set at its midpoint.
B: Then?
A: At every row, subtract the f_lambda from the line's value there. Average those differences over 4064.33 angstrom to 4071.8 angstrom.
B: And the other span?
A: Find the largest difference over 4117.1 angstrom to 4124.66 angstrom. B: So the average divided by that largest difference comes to -2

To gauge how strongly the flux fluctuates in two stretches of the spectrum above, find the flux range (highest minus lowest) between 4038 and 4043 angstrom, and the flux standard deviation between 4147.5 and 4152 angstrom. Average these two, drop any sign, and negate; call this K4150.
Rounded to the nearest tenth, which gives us -1.9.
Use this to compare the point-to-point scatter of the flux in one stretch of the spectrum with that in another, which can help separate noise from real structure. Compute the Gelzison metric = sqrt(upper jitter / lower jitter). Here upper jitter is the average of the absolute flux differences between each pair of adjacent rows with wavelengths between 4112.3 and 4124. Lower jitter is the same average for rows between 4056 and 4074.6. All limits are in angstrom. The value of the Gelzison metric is 1.03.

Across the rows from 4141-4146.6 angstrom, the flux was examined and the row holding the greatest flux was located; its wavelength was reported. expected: 4142.28 angstrom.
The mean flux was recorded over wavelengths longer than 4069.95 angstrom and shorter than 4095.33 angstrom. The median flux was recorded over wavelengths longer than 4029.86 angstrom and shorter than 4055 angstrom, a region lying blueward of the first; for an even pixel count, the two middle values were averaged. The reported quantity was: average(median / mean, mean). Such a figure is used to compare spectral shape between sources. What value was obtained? 5.47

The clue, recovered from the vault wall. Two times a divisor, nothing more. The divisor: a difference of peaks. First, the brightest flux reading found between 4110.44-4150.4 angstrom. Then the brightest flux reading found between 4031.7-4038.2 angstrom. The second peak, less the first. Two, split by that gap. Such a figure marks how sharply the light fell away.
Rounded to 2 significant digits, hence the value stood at -1.0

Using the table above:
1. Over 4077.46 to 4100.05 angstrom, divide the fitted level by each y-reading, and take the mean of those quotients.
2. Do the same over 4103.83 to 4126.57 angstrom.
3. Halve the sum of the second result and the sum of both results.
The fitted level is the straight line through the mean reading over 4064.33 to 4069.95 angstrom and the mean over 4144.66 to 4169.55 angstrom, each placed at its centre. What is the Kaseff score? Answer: 1.55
